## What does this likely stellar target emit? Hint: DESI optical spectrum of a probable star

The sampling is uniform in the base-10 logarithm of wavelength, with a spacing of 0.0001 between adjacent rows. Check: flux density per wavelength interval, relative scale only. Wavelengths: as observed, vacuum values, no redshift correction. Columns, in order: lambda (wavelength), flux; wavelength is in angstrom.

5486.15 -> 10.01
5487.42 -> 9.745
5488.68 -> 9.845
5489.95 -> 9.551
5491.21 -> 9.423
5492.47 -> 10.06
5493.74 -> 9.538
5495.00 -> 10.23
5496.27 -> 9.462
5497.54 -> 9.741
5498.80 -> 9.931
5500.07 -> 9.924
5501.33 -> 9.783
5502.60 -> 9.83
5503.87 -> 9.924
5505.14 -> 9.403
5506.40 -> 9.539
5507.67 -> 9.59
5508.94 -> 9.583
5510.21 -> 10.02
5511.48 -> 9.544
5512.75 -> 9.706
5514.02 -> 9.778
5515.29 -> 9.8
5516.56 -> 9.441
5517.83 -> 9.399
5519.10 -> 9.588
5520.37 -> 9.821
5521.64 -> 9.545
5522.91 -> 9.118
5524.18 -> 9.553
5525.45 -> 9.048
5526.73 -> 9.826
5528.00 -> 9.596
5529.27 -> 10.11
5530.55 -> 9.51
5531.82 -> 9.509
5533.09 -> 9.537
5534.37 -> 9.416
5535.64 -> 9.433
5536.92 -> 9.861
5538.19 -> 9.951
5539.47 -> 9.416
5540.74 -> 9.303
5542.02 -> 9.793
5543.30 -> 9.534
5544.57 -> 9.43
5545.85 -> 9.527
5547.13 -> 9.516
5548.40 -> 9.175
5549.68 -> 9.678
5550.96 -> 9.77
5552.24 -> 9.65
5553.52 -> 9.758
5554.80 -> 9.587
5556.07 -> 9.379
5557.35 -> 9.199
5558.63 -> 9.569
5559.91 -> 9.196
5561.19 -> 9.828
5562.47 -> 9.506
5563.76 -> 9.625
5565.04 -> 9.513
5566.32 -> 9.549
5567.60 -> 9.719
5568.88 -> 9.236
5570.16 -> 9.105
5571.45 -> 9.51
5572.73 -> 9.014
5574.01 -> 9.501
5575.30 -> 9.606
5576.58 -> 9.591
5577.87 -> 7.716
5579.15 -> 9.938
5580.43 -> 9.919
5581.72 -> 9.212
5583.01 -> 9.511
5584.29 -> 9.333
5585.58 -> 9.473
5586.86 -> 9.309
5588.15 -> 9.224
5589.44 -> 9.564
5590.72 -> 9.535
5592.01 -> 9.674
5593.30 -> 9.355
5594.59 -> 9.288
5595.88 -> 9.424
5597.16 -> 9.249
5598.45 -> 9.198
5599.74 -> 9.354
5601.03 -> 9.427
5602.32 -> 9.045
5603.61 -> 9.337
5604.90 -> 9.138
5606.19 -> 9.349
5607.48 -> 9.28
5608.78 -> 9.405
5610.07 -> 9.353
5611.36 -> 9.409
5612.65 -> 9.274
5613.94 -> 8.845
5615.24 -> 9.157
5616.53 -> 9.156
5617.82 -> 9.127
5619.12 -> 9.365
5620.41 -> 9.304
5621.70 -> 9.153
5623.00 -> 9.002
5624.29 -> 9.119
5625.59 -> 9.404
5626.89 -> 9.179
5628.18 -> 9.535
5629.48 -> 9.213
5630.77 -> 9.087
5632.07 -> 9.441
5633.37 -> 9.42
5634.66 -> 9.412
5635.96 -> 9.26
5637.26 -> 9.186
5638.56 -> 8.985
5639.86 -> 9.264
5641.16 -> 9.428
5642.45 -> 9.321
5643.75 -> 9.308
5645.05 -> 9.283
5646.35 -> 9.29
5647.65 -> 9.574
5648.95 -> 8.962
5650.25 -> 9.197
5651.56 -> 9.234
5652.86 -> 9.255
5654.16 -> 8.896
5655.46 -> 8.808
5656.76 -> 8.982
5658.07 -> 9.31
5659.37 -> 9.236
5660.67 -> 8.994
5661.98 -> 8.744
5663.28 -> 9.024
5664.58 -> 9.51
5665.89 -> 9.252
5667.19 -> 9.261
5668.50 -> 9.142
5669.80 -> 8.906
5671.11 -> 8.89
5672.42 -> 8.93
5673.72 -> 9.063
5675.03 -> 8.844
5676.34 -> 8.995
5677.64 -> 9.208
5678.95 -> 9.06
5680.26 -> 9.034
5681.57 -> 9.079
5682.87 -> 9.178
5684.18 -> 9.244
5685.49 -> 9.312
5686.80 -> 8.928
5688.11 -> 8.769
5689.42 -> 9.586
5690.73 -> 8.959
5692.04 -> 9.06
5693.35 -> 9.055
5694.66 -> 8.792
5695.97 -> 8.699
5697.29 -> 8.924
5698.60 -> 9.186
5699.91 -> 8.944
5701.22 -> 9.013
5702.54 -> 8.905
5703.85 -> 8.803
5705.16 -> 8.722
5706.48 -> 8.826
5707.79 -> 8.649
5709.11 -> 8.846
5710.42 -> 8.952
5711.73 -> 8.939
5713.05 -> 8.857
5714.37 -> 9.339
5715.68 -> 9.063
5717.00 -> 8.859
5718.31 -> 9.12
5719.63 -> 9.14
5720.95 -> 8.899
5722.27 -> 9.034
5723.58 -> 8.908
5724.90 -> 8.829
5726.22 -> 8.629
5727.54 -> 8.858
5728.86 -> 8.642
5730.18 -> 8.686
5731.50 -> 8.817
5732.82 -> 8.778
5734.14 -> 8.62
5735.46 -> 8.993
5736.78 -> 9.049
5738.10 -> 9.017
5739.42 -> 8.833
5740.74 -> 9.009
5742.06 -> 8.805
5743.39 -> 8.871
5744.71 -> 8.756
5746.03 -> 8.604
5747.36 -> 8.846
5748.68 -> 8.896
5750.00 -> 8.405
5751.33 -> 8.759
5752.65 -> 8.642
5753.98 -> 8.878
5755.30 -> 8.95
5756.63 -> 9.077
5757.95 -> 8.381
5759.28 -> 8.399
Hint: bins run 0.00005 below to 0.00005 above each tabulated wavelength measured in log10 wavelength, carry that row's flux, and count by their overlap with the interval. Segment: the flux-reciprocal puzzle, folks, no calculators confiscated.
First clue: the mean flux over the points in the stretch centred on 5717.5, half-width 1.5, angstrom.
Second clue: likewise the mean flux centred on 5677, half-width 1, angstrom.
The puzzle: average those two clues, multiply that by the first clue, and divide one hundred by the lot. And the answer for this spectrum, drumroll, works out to 1.23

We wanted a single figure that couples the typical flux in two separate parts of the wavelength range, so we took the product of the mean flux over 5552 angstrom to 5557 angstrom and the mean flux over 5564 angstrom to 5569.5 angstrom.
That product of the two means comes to 91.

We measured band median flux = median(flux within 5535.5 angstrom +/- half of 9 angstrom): 9.5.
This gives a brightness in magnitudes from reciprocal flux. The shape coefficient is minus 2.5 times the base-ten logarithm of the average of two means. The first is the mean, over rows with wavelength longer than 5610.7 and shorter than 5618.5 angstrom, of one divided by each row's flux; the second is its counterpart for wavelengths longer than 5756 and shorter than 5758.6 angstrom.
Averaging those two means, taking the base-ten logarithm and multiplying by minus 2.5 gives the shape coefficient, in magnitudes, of 2.38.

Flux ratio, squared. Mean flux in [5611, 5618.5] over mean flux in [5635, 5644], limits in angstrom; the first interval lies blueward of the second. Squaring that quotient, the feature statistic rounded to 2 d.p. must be 0.98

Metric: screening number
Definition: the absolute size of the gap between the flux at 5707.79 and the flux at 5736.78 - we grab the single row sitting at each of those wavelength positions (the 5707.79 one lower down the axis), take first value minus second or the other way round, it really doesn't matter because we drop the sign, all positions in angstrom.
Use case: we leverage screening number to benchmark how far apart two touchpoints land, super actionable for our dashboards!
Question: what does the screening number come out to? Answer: 0.4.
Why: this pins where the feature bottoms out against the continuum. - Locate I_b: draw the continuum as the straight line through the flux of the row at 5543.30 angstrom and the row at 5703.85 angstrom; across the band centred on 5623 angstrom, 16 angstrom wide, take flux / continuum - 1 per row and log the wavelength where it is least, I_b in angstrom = 5623.00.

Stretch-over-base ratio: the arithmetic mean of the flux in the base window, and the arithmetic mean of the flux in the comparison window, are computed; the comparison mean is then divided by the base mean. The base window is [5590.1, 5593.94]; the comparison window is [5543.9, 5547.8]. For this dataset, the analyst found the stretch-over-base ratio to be 1.00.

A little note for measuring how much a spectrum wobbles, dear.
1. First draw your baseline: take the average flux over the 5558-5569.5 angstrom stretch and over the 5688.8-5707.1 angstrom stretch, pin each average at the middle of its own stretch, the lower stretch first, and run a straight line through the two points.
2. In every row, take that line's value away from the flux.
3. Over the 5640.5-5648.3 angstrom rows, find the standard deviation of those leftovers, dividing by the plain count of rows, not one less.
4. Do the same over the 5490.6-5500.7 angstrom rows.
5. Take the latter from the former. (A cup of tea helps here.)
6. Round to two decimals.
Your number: -0.17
